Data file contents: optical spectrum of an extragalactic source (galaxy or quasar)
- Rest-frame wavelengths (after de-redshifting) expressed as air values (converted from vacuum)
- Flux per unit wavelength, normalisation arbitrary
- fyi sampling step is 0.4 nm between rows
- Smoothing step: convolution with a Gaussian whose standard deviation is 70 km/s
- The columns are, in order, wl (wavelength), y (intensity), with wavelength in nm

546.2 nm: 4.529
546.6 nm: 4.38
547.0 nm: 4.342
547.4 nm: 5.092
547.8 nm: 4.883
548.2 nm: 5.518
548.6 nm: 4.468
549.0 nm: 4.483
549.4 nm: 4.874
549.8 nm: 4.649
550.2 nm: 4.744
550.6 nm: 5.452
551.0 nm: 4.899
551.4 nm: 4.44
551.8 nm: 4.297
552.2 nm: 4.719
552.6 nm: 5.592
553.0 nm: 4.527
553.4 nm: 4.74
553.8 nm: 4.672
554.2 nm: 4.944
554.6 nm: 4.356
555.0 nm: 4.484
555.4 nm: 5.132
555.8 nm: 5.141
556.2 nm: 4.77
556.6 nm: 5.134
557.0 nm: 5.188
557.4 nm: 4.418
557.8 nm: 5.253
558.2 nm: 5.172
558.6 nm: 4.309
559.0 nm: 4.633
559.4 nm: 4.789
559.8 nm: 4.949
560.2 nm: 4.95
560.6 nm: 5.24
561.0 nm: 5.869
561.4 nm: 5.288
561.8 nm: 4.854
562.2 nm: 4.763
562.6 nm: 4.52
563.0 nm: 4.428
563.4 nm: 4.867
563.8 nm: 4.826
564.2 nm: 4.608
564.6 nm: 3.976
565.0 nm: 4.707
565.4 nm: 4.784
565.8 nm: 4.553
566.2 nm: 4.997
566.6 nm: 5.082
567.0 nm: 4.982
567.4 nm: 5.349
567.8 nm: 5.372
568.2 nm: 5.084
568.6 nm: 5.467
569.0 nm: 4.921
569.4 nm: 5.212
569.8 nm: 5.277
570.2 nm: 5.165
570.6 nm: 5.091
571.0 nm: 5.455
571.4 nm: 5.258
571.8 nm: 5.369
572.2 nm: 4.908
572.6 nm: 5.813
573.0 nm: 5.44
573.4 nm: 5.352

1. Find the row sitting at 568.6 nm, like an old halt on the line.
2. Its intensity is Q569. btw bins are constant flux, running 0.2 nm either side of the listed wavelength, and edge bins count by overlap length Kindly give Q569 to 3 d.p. 5.467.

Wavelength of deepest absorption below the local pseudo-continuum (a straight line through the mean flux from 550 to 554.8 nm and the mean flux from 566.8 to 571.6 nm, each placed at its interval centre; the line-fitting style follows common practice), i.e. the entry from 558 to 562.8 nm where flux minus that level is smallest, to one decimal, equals 558.6 nm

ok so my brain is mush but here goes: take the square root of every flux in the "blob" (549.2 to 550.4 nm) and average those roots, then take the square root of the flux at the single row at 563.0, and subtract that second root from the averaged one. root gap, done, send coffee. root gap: 0.08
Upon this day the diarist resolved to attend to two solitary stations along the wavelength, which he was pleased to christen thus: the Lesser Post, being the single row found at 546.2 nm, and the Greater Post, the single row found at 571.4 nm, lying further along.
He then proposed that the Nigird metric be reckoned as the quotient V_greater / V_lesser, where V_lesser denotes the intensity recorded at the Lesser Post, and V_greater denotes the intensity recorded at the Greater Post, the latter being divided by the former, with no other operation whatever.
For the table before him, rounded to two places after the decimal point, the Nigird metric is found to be 1.16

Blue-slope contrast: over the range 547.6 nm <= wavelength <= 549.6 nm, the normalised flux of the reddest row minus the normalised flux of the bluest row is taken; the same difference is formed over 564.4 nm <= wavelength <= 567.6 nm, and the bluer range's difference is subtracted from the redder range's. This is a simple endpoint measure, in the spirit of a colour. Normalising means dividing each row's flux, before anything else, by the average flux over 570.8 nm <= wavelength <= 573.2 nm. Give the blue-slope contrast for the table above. 0.26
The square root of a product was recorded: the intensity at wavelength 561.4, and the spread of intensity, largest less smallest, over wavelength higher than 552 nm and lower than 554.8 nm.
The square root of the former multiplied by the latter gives 2.56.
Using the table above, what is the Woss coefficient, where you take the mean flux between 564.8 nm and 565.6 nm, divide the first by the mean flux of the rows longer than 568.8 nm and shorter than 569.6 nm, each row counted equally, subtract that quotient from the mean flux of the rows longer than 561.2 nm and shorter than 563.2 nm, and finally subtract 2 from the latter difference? 1.83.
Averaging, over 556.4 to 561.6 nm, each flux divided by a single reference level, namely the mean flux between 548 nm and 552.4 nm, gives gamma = 1.05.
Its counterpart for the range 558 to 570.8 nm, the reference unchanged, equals 1.03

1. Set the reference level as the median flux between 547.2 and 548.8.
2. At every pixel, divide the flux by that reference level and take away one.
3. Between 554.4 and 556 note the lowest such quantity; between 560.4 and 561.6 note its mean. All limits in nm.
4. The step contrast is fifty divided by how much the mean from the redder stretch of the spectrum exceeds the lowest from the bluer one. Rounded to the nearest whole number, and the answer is 225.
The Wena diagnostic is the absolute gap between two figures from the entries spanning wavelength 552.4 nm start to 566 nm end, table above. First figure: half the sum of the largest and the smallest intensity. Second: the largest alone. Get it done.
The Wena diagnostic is 0.95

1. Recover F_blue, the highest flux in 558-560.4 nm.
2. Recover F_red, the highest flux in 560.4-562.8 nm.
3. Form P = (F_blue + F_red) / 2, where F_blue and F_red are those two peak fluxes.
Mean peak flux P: 5.52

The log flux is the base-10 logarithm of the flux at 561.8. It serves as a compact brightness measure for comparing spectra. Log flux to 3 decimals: 0.686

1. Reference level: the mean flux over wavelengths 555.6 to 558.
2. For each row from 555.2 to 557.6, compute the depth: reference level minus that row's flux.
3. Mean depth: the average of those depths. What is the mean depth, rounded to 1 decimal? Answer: 0.0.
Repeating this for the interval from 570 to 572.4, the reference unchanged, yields -0.2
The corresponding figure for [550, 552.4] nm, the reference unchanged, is 0.2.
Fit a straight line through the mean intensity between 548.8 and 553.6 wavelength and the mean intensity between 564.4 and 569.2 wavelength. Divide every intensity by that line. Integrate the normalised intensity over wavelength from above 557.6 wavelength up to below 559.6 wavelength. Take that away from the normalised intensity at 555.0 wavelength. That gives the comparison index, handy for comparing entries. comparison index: -1.06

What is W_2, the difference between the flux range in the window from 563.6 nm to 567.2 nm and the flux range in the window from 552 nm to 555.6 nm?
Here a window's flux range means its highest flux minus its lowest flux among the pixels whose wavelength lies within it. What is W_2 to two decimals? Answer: -0.13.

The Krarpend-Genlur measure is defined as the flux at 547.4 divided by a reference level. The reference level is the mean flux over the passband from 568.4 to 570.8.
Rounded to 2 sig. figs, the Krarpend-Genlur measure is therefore 0.98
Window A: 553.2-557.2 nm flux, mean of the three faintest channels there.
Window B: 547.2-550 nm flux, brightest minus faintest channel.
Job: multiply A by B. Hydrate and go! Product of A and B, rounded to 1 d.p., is 4.7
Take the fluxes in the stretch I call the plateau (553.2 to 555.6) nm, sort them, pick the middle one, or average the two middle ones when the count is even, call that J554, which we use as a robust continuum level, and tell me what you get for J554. 4.71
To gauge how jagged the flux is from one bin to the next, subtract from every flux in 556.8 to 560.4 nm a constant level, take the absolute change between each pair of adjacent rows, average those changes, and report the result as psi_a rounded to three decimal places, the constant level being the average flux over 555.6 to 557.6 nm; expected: 0.399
